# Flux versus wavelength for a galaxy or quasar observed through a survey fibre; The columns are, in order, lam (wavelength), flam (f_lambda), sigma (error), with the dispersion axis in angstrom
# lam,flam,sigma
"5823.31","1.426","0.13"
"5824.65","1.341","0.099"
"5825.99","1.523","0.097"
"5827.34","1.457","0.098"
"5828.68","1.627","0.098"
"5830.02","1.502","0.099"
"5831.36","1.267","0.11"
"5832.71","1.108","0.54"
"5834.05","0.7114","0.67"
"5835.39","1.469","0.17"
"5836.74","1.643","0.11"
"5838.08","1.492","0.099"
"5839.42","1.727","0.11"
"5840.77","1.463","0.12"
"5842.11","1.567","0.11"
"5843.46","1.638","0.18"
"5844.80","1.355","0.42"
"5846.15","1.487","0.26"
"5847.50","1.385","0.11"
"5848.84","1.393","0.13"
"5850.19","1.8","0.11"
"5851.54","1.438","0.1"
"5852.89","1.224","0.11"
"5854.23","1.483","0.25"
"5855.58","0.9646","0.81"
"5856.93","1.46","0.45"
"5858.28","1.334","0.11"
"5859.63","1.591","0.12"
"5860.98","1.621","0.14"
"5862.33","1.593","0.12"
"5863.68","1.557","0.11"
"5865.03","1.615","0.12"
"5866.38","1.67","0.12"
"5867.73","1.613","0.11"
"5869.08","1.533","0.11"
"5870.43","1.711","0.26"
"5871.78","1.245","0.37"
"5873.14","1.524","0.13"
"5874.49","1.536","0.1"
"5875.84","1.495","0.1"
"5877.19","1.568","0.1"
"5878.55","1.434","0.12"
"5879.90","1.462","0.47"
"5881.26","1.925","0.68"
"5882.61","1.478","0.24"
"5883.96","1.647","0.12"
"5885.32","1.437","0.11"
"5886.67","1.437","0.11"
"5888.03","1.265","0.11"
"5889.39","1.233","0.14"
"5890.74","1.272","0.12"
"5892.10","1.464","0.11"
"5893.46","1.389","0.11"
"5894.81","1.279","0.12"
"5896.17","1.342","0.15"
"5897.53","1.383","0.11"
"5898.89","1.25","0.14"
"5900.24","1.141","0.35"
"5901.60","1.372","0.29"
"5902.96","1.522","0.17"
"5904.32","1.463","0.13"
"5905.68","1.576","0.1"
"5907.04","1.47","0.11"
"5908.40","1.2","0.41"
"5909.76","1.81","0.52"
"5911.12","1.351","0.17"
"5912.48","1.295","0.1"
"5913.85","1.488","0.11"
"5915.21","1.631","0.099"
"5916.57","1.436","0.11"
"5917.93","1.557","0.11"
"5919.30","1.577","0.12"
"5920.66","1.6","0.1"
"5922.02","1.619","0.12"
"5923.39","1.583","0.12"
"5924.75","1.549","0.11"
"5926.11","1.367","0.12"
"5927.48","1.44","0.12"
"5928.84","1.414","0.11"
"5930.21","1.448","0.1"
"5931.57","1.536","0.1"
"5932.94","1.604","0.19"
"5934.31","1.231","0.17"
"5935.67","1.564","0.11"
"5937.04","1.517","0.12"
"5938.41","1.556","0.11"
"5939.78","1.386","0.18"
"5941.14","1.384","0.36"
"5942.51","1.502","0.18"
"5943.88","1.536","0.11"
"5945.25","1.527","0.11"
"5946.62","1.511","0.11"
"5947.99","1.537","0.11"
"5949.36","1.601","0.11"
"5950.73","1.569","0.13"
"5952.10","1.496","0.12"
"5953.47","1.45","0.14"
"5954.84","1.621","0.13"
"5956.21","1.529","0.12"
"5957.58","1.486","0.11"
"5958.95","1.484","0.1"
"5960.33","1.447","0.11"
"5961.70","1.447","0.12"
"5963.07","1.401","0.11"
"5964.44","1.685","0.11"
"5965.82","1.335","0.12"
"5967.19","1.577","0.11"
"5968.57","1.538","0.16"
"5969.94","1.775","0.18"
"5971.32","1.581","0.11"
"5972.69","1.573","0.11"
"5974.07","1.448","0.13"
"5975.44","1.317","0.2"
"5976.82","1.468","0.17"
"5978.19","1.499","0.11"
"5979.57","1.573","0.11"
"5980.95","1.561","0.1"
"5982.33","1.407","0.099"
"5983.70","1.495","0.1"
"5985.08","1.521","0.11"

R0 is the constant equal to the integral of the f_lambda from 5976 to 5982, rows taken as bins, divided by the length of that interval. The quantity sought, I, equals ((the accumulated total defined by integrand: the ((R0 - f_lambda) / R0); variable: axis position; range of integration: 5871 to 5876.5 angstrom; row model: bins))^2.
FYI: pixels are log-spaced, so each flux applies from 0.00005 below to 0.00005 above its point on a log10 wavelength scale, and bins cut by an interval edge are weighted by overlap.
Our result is 0.043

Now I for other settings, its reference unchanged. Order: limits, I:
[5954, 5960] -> 0.002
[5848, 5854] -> 0.038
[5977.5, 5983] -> 0.000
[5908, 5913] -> 0.074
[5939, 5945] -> 0.044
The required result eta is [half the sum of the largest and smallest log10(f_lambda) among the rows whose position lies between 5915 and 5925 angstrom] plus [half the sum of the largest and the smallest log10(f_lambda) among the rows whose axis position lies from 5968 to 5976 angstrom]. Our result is 0.369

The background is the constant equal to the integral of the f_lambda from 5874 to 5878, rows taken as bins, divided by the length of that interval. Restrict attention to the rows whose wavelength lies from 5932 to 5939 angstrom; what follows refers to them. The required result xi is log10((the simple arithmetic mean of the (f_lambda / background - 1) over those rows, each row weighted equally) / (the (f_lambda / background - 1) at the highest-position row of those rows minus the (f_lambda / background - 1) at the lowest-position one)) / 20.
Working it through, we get -0.007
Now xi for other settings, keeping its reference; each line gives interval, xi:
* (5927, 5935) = -0.020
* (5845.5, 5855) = 0.062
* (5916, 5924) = -0.033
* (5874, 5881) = -0.019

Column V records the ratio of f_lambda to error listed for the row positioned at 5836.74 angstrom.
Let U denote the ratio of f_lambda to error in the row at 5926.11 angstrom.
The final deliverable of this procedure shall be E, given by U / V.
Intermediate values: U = 11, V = 14.9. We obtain 0.76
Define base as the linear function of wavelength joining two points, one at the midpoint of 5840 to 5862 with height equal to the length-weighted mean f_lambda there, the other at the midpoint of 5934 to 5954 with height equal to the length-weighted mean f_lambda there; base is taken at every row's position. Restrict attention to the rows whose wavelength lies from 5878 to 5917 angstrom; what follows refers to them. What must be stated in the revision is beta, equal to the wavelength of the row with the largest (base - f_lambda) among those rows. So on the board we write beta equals 5900.24 angstrom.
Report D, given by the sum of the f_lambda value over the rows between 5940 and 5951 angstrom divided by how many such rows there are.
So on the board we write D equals 1.52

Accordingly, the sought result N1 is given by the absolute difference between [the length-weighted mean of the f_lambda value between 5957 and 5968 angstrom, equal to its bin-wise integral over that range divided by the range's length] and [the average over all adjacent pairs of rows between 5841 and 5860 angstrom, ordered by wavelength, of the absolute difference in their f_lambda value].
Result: 1.23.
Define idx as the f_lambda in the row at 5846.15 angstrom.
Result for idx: 1.487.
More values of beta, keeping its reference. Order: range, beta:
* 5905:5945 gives 5908.40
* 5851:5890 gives 5855.58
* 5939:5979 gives 5975.44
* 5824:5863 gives 5834.05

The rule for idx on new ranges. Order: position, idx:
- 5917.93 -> 1.557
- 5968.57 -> 1.538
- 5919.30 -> 1.577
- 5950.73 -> 1.569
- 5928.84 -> 1.414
